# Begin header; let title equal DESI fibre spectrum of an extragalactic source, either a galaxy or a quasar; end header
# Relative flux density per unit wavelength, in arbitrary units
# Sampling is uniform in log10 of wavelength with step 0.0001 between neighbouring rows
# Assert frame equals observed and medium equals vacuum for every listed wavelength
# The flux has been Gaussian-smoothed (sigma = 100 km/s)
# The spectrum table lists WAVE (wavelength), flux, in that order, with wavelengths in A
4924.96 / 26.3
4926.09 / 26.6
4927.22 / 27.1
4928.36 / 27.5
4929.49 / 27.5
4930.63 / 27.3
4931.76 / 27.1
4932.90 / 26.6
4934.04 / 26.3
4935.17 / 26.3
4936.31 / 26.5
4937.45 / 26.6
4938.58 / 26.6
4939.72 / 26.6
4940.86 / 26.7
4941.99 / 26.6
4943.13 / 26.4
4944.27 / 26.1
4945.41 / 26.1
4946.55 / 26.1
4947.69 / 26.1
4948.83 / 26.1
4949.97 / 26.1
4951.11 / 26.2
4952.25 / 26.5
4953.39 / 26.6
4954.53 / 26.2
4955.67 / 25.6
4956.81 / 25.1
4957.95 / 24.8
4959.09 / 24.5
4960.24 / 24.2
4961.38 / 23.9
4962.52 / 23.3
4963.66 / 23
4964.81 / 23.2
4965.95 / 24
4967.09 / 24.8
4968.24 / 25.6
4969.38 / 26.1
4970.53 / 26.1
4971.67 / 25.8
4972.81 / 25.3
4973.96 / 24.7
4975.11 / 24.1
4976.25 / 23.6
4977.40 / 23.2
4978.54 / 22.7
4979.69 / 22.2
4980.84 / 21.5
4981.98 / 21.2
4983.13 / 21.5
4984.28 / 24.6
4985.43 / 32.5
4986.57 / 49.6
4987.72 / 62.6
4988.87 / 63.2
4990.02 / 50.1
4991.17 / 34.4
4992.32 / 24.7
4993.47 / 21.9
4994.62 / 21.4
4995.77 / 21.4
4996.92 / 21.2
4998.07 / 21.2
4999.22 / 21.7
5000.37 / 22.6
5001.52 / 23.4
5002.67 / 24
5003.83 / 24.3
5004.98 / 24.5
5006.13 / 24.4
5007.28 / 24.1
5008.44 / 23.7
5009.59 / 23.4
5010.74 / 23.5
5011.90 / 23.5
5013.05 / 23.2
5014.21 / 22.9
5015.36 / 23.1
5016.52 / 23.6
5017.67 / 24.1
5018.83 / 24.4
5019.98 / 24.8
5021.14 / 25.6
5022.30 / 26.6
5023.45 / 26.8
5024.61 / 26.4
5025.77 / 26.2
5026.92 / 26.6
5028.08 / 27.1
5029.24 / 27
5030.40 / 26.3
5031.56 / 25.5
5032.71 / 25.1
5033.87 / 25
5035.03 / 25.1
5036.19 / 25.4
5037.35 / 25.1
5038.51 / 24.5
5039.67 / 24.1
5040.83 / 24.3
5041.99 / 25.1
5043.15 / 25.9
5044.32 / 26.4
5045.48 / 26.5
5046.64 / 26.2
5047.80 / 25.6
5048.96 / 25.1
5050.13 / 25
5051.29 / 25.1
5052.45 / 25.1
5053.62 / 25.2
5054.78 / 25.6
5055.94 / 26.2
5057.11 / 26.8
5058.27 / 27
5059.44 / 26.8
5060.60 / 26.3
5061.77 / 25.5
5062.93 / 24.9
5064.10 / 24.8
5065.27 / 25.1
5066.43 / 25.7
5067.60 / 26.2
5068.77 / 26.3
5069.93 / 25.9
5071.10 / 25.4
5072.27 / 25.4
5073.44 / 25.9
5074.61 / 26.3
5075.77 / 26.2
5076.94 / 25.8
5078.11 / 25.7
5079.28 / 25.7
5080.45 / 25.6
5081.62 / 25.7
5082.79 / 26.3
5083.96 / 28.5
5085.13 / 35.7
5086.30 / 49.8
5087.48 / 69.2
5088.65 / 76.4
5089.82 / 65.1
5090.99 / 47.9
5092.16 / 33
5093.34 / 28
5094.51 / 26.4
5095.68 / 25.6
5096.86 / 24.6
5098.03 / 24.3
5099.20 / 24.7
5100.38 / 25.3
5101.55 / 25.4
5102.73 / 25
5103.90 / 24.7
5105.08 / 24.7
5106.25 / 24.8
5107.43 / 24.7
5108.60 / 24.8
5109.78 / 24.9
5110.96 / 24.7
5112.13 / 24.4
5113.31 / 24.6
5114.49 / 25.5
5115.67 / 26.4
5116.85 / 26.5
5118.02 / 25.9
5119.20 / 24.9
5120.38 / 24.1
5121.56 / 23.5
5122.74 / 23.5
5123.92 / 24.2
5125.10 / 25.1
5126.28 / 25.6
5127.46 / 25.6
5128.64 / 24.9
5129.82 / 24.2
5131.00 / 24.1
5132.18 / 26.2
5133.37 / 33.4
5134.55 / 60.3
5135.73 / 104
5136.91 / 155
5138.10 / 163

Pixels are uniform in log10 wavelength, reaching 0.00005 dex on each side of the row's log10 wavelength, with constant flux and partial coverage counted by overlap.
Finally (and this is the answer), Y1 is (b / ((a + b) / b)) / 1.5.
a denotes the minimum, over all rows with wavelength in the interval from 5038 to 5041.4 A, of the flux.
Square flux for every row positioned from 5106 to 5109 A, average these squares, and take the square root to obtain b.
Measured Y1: 8.4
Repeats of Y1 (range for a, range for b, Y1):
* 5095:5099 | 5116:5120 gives 8.8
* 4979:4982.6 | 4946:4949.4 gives 9.6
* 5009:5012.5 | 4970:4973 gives 9.0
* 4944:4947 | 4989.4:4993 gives 14.9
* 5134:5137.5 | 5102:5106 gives 4.8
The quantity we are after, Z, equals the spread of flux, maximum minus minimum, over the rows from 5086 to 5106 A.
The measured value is 52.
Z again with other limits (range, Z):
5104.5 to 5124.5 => 3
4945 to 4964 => 4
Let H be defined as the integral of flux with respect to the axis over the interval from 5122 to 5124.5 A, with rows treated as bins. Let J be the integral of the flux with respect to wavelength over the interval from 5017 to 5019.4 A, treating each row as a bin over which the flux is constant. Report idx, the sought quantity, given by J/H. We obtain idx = 0.977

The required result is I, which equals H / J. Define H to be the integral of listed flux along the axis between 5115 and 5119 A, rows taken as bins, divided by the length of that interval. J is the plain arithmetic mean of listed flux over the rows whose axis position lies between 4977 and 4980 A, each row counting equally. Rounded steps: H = 26.1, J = 22.7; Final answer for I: 1.15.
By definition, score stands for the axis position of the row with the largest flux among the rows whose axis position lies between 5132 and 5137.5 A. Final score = 5136.91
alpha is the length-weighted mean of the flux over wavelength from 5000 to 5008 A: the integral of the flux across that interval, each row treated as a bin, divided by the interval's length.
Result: 23.9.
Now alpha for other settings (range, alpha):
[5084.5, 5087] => 43.5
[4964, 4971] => 24.9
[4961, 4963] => 23.6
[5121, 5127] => 24.4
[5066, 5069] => 26.0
